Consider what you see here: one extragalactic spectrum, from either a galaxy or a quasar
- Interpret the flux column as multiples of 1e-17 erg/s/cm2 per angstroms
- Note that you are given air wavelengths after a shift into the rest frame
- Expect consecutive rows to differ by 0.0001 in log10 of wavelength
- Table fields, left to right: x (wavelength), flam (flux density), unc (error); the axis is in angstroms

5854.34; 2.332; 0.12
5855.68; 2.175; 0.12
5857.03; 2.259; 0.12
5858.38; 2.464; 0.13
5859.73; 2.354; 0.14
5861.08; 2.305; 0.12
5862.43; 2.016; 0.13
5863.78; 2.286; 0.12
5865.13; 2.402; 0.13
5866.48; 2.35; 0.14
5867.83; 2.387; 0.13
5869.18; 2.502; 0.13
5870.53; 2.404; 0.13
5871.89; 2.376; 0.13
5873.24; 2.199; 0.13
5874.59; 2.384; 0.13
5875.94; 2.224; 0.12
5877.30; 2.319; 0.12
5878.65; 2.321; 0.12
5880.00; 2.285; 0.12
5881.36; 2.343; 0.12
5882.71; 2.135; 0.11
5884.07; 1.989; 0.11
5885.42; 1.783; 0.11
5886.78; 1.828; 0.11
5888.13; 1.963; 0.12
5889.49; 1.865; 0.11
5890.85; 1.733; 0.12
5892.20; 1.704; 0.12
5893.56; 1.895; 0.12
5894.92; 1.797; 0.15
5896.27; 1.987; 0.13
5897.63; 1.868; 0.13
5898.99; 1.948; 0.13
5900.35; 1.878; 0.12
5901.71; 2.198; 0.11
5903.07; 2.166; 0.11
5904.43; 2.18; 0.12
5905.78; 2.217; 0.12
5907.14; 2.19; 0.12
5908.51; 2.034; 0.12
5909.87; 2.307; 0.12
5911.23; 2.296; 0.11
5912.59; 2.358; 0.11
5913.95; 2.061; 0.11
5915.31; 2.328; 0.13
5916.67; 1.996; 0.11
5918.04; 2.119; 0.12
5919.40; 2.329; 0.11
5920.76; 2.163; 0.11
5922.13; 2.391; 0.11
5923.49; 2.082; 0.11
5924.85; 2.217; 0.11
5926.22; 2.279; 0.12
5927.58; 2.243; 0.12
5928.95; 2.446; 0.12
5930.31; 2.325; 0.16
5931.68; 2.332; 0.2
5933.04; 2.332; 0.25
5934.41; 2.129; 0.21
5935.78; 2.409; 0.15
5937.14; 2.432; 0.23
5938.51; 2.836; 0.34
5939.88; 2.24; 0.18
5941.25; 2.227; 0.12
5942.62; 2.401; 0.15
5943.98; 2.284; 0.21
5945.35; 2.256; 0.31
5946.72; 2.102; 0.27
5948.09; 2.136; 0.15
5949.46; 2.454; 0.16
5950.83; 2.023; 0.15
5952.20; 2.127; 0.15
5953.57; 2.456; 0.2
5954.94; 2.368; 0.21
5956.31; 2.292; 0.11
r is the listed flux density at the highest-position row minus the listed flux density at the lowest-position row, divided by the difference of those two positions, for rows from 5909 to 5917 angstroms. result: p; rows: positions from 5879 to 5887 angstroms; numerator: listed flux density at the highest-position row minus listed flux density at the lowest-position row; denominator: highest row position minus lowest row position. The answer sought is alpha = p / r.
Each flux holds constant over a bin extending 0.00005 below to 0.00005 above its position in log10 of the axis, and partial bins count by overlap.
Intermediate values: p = -0.067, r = -0.046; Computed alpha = 1.5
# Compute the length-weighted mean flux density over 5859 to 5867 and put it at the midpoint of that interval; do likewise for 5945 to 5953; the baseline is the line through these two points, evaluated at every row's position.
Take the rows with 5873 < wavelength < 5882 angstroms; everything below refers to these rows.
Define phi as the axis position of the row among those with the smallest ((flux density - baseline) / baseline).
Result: 5873.24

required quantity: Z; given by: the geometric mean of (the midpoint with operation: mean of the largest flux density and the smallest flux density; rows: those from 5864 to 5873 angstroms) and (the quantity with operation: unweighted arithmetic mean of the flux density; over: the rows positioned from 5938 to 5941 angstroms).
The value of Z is 2.48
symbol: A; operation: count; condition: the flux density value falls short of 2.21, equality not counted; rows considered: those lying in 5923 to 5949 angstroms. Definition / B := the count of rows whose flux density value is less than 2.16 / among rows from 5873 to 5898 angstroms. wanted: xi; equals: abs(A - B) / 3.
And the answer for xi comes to 2.7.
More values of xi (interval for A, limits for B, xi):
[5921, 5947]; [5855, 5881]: 0.7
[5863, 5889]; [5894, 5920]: 1.0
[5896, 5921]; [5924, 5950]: 3.3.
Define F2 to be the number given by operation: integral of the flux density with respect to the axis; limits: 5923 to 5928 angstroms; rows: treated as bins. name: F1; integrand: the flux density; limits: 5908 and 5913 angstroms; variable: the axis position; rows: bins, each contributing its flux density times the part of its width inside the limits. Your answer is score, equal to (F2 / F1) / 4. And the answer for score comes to 0.245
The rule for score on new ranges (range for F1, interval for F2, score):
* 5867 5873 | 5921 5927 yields 0.233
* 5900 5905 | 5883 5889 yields 0.270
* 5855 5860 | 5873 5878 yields 0.248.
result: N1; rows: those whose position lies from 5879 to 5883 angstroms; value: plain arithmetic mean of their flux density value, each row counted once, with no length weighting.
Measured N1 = 2.254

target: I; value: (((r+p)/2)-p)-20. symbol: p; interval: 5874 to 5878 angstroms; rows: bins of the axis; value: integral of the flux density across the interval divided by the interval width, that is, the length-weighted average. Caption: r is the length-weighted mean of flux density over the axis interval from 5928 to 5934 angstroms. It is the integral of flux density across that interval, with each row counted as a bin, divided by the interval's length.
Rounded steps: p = 2.31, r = 2.34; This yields -20.0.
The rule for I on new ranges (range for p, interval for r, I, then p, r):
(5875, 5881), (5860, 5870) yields -20.0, 2.29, 2.32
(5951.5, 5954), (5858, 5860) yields -19.9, 2.27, 2.41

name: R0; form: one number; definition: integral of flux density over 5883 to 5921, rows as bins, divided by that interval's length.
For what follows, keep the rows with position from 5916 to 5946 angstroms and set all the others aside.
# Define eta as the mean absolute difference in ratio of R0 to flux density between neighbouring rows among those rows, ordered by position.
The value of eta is 0.062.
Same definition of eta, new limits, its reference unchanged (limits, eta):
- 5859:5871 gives 0.052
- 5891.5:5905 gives 0.068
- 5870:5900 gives 0.058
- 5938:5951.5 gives 0.078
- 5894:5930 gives 0.067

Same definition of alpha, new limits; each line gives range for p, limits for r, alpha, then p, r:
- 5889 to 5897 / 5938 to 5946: -0.2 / 0.018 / -0.085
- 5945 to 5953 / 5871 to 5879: 2.3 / -0.019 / -0.008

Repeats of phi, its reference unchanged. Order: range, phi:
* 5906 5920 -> 5916.67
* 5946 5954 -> 5950.83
